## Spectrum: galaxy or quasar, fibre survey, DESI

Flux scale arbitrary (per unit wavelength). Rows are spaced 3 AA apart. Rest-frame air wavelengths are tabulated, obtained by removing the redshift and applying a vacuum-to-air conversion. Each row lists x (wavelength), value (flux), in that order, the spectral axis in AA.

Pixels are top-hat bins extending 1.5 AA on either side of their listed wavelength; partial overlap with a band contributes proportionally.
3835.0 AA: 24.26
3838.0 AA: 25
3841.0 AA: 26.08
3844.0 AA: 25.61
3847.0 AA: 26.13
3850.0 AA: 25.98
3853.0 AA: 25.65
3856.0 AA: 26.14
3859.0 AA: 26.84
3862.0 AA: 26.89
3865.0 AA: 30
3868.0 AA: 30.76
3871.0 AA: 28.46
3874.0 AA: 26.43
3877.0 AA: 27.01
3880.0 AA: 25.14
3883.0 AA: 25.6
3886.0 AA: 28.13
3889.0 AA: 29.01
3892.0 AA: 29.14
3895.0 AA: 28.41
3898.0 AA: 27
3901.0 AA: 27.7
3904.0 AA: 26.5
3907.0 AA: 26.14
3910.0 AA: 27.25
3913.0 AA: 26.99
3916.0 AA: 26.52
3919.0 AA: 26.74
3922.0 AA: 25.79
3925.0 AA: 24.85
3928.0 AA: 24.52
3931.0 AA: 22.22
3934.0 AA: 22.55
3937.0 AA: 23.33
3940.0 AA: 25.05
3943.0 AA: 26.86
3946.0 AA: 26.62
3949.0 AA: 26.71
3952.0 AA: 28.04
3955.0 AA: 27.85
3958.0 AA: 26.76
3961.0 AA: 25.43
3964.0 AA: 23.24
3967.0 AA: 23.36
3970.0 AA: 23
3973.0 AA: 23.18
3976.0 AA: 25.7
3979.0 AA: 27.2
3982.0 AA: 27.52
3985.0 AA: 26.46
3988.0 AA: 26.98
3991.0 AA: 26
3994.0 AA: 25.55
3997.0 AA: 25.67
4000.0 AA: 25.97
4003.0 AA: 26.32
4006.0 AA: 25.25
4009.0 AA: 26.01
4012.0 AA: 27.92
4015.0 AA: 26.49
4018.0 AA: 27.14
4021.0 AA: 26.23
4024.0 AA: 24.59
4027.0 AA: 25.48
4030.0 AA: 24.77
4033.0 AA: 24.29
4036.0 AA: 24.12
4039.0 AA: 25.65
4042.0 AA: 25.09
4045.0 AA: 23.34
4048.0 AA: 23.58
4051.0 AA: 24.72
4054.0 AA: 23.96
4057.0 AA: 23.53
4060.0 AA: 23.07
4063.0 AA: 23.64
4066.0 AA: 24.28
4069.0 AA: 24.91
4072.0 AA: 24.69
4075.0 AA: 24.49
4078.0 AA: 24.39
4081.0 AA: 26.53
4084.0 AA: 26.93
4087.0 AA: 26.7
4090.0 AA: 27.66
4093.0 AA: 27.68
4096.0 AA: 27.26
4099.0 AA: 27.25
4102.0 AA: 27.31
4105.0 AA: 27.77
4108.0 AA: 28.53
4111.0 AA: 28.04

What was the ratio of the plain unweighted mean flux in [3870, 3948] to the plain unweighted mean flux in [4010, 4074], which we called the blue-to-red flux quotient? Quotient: 1.06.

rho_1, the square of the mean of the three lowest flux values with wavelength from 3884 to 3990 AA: 510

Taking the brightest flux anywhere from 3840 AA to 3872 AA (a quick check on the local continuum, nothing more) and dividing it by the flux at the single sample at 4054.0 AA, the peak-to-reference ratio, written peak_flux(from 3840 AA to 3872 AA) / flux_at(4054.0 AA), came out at 1.28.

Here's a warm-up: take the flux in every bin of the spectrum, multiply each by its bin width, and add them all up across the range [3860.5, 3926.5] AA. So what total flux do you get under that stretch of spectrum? 1801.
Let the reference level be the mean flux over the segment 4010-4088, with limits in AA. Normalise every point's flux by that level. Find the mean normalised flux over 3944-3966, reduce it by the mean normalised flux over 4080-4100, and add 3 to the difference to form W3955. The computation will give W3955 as 2.97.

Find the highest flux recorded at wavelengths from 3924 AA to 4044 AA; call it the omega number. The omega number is 28.04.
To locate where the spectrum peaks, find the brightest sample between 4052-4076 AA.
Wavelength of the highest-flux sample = 4069.0 AA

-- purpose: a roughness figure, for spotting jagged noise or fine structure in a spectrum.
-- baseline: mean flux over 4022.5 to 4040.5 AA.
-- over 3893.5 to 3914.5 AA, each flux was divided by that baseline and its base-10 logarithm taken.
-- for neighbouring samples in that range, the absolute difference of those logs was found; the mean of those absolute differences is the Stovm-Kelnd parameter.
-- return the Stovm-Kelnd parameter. 0.013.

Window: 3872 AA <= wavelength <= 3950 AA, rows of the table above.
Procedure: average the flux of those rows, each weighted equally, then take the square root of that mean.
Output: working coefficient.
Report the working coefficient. 5.12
